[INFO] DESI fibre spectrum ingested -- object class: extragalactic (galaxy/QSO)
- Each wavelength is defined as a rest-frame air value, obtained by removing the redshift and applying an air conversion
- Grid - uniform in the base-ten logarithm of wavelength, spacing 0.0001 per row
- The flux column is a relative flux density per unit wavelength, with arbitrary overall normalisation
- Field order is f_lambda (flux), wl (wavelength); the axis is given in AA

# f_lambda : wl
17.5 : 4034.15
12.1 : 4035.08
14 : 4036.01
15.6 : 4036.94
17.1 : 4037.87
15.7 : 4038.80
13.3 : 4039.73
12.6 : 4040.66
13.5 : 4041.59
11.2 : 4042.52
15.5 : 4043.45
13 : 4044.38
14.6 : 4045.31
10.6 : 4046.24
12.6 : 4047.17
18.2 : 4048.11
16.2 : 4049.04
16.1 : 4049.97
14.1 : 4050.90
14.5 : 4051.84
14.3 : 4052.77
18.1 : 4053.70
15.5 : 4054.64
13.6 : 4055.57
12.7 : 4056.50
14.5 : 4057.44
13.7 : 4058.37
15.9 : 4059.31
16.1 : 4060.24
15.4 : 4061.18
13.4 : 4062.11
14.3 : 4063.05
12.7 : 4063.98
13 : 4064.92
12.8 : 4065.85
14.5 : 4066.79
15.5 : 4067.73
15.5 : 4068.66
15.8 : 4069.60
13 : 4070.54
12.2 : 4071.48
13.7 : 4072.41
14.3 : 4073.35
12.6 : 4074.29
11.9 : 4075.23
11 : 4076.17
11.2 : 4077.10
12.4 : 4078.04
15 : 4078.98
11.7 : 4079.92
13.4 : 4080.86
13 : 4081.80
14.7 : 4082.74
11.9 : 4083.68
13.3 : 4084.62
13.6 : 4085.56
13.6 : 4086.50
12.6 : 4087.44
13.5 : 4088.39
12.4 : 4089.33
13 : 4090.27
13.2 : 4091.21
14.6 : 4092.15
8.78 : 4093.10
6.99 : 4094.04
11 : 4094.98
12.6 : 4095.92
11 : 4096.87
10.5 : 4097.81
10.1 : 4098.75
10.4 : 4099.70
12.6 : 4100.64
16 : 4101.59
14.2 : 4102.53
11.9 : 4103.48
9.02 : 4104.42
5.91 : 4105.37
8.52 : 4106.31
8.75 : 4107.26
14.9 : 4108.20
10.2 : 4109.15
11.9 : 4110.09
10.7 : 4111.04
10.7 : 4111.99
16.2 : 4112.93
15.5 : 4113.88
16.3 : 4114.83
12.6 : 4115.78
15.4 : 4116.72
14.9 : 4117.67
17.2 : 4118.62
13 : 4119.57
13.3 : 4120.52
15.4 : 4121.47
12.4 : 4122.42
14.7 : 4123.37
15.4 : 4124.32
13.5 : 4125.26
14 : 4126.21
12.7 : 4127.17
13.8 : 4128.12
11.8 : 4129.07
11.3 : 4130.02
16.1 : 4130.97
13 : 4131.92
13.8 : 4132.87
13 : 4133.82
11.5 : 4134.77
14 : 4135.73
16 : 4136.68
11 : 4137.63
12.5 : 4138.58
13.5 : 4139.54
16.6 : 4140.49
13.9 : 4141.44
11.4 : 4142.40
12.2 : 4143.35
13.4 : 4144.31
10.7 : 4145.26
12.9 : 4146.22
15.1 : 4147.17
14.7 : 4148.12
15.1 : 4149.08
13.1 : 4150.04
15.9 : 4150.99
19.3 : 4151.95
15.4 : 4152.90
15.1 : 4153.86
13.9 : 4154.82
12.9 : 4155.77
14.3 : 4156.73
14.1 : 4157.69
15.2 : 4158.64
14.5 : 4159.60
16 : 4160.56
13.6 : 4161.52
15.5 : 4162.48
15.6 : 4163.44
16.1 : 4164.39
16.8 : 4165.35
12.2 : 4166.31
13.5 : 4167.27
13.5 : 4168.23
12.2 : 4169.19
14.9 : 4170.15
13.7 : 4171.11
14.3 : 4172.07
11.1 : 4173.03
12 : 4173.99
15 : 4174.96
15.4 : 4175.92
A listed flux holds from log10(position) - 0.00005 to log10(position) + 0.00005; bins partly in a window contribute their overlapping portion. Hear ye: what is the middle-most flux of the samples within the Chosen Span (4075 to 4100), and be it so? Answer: 12.4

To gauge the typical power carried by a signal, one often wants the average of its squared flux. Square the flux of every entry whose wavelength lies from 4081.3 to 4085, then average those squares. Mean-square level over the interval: 176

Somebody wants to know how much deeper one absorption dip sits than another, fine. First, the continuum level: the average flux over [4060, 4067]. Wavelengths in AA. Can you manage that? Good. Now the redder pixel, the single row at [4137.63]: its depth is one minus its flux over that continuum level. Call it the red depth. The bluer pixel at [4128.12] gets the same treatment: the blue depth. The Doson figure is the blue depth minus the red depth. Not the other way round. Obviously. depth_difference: -0.20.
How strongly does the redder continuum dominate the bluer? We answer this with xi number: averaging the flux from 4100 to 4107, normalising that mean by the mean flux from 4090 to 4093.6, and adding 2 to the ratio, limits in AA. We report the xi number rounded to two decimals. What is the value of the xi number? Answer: 2.90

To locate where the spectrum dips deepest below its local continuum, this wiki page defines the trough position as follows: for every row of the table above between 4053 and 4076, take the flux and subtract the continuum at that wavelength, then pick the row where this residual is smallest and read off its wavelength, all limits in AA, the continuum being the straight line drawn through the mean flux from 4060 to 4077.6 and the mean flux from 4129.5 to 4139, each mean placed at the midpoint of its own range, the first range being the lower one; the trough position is 4075.23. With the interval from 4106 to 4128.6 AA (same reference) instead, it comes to 4106.31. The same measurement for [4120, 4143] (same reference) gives 4137.63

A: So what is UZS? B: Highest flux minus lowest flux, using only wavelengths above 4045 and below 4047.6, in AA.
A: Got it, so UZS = 4.00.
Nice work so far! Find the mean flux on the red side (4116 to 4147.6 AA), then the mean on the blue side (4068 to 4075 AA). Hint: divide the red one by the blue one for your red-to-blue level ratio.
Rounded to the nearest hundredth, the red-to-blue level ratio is 0.98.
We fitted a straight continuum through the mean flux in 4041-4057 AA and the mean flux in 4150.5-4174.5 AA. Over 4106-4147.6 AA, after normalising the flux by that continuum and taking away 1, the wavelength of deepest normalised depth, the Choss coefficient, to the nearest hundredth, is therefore 4106.31 AA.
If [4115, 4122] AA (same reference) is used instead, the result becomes 4115.78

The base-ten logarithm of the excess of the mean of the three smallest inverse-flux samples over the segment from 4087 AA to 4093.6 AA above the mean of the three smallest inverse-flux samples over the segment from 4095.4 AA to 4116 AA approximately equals -1.96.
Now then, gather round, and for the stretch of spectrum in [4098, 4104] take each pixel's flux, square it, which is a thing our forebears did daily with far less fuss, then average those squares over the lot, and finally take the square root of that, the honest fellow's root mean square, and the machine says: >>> 12.7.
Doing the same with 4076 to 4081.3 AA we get 12.5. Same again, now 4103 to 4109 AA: 10.2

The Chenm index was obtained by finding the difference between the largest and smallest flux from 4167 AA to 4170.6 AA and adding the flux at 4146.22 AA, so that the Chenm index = 15.6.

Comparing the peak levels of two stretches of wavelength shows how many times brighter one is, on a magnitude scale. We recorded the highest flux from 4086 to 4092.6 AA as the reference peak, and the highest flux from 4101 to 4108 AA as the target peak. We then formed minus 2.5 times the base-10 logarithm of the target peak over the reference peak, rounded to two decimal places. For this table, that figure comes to -0.10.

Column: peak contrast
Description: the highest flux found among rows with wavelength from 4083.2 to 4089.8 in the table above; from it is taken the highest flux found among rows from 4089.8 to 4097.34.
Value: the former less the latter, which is -1.0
